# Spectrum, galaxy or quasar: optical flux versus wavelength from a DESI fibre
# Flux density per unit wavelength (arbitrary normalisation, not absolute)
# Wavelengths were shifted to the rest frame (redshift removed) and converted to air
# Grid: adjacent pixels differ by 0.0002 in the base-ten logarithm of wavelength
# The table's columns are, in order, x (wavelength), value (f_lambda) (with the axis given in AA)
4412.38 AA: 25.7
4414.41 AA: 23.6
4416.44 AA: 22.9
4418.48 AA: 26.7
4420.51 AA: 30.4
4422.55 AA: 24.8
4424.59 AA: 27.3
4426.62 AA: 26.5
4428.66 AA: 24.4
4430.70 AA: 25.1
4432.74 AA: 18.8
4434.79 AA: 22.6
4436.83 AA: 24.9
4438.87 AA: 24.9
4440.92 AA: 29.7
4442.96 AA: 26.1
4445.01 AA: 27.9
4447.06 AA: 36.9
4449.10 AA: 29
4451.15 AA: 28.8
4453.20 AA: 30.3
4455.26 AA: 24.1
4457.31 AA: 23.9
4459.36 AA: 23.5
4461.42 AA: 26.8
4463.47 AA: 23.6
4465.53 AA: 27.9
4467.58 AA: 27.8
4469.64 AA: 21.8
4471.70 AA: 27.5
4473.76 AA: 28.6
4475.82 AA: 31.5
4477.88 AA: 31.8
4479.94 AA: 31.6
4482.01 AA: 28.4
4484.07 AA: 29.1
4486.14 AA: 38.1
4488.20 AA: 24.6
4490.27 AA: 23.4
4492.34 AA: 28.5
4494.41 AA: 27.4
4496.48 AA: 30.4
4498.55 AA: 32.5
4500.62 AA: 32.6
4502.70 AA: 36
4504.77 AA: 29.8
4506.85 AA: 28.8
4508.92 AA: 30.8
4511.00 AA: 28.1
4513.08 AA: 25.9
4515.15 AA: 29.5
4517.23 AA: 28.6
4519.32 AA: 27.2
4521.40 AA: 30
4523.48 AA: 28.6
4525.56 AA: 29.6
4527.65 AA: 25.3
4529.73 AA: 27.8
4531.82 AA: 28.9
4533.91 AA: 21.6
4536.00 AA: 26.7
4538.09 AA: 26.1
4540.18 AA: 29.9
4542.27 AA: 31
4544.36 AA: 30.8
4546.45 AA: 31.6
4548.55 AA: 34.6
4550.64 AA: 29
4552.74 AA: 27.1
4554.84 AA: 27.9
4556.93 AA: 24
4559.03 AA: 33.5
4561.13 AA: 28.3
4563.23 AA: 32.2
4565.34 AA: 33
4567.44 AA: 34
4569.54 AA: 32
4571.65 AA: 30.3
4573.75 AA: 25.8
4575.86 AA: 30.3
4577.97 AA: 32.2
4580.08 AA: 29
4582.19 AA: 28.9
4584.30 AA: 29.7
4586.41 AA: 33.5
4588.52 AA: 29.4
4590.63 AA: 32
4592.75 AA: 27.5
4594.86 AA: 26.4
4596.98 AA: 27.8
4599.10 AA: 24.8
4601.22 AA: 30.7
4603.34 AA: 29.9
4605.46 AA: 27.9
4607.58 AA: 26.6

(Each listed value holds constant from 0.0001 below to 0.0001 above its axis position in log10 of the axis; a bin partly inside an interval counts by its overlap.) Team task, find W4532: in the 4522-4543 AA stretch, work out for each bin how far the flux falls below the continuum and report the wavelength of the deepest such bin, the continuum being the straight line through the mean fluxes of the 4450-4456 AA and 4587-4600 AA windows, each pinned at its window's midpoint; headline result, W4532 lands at 4533.91 AA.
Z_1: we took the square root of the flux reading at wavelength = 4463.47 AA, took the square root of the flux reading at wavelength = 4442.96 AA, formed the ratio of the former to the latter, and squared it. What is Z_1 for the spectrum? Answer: 0.90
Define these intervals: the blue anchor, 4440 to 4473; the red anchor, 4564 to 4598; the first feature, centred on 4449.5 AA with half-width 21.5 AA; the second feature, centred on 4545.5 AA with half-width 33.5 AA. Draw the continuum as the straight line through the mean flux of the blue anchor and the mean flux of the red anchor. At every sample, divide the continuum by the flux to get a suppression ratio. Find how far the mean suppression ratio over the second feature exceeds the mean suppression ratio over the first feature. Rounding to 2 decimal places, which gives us -0.04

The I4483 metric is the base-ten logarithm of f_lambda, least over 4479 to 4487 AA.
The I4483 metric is 1.45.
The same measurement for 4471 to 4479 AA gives 1.44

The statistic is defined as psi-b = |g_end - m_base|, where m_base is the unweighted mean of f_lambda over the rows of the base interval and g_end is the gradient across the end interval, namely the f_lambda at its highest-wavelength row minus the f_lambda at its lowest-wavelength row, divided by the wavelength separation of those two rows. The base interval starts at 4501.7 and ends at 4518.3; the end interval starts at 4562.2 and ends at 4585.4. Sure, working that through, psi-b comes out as 29.8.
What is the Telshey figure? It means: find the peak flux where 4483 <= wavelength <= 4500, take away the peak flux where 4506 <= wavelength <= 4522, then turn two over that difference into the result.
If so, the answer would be 0.3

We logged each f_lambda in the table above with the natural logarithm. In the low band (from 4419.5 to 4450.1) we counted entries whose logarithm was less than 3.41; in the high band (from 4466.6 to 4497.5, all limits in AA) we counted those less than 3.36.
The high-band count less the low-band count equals -4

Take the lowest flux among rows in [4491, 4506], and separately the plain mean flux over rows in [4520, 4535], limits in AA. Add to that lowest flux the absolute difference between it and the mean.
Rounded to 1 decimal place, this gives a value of 27.4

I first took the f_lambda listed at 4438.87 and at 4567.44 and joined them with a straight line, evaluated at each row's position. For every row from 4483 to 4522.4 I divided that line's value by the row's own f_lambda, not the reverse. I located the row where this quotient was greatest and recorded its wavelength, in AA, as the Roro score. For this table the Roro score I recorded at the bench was 4490.27 AA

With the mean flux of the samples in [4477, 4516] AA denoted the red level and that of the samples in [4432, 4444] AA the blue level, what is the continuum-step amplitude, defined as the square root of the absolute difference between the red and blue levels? 2.3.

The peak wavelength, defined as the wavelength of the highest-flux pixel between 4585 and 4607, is 4586.41 AA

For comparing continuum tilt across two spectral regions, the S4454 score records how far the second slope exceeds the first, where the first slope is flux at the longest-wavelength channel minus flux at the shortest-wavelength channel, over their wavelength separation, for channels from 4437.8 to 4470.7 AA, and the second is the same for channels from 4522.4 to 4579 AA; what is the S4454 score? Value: 0.2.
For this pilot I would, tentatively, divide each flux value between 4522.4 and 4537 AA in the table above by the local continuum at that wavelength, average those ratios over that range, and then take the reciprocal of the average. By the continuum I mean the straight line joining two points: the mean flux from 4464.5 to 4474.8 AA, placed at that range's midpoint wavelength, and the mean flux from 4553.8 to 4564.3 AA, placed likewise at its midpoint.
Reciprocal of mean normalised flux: 1.05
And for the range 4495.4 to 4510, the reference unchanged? 0.88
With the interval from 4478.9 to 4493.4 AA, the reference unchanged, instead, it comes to 0.93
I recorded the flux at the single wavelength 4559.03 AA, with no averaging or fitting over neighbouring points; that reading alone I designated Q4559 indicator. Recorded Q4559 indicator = 33.5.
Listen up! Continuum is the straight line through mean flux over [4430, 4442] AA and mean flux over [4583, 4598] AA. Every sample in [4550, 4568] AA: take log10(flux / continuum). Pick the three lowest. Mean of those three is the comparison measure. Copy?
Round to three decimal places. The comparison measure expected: -0.032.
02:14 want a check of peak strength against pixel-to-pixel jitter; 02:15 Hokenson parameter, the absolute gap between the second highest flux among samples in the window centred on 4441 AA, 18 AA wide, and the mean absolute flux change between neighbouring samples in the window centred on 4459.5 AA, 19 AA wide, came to 27.3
